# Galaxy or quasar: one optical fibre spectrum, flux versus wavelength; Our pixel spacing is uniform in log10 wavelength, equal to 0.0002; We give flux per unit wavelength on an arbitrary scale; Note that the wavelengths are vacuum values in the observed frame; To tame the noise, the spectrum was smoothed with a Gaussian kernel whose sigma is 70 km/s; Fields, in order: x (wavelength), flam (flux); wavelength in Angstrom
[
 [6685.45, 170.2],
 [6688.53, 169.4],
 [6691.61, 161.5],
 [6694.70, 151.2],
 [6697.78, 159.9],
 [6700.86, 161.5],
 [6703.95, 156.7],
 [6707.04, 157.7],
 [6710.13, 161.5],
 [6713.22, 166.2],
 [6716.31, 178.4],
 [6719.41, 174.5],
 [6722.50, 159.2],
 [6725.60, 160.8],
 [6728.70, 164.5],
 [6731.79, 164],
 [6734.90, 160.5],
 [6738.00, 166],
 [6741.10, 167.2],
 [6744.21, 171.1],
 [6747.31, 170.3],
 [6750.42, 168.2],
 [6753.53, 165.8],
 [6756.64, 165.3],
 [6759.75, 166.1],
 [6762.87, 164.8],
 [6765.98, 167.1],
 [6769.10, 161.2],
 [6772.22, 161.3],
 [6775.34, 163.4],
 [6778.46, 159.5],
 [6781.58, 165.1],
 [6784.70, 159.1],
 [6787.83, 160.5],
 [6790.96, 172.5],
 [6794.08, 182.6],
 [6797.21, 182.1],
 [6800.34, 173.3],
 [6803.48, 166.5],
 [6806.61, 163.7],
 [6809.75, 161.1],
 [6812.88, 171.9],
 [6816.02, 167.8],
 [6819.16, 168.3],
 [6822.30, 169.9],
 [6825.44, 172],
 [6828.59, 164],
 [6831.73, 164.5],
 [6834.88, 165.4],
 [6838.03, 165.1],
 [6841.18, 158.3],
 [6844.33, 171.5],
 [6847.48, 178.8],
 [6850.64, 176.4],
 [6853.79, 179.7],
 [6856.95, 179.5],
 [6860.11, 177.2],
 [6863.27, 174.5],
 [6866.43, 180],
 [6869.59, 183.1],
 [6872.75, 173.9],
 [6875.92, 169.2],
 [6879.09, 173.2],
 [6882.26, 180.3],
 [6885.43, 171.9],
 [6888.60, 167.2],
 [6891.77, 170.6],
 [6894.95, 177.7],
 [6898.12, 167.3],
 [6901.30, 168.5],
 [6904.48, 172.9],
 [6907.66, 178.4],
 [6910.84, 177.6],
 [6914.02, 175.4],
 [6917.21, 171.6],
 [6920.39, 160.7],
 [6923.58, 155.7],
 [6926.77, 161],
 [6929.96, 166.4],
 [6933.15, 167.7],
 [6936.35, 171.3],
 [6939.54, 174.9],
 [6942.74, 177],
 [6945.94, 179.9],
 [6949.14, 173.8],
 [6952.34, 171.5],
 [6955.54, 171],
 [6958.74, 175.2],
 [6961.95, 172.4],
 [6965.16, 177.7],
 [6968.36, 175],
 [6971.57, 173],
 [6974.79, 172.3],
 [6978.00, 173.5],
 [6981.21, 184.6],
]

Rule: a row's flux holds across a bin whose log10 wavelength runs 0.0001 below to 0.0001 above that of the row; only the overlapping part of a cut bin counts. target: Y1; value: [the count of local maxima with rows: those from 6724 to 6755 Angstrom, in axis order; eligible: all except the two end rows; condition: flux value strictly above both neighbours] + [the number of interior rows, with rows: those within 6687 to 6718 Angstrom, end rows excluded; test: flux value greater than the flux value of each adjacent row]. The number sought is 3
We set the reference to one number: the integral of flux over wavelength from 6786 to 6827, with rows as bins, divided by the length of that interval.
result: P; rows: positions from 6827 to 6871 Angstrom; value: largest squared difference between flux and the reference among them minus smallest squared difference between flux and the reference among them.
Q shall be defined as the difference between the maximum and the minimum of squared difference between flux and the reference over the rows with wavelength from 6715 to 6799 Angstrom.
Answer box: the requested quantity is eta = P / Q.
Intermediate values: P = 167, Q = 156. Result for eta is 1.1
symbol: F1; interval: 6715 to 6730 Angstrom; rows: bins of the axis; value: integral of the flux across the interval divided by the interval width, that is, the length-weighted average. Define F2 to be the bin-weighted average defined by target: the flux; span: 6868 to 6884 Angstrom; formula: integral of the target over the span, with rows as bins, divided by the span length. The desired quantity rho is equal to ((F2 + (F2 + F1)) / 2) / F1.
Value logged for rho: 1.55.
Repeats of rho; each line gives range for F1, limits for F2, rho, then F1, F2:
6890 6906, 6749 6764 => 1.47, 171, 166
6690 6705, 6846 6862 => 1.63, 158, 178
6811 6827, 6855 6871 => 1.55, 170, 179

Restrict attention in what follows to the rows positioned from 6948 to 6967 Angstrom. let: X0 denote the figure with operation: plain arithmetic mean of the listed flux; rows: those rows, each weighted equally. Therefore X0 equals 174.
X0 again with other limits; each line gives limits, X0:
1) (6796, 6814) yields 170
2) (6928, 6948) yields 173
